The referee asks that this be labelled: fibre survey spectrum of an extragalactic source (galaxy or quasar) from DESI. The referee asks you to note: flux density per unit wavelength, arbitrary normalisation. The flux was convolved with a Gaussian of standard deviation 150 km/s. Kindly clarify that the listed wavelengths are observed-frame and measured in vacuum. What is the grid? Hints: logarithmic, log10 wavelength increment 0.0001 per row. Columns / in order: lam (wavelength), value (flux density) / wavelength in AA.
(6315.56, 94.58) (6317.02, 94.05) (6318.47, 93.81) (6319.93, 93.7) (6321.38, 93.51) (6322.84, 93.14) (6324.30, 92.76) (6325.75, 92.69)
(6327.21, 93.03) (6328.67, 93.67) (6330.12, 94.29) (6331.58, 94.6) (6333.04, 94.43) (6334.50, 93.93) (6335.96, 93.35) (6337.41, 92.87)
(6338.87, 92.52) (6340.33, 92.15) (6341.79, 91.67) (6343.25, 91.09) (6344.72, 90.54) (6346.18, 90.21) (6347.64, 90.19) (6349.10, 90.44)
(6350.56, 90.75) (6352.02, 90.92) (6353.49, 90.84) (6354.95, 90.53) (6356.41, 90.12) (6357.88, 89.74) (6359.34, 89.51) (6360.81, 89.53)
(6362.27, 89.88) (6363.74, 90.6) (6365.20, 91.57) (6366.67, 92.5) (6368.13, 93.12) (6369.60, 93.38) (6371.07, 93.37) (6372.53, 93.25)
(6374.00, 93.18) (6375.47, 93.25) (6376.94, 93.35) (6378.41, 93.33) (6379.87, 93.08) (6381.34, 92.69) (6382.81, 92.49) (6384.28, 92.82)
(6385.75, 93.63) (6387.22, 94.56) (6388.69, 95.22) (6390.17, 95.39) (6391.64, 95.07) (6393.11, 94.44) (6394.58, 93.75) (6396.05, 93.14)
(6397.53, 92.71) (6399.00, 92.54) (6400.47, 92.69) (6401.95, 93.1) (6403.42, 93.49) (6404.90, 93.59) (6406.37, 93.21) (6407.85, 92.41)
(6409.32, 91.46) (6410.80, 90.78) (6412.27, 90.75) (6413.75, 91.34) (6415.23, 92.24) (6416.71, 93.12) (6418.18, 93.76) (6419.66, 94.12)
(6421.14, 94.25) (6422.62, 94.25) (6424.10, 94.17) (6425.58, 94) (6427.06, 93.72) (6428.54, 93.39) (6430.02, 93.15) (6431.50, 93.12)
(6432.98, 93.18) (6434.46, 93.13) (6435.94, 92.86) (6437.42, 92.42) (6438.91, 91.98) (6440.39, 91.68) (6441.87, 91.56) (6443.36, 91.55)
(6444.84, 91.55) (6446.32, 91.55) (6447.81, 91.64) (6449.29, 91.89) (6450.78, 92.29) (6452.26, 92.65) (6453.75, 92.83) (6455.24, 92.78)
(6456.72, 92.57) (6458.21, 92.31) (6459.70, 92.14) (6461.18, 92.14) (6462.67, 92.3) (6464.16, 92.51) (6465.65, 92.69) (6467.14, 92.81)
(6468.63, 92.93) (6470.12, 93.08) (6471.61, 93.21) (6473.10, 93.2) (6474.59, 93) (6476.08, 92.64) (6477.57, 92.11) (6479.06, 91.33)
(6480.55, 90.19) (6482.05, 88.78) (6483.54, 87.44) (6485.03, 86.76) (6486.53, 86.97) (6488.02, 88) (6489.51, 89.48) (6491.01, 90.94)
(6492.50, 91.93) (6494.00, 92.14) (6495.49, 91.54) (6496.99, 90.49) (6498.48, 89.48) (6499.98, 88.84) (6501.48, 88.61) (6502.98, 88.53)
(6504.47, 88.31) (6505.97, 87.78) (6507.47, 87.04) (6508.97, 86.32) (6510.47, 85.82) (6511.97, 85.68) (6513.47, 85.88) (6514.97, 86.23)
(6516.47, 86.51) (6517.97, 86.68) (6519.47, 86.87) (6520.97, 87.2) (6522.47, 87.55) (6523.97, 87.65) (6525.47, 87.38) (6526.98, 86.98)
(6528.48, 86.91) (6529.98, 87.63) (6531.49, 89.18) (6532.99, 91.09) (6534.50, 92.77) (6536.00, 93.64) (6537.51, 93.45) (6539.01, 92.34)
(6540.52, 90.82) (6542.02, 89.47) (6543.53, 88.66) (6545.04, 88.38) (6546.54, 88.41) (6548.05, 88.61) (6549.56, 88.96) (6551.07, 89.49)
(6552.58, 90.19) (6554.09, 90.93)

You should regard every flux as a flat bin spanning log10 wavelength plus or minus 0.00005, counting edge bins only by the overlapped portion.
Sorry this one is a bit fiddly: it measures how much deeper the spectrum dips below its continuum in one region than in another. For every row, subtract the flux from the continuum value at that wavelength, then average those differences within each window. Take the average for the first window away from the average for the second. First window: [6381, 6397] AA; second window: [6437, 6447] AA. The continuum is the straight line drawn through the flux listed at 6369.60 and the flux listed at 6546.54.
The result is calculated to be 0.7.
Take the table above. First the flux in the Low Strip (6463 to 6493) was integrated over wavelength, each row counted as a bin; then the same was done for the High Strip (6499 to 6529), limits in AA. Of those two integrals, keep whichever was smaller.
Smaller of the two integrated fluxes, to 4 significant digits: 2614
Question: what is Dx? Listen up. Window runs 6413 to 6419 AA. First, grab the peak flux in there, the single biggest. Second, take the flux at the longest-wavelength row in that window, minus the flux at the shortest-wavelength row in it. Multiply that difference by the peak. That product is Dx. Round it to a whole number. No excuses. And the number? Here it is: 227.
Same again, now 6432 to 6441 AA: -140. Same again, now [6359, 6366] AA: 189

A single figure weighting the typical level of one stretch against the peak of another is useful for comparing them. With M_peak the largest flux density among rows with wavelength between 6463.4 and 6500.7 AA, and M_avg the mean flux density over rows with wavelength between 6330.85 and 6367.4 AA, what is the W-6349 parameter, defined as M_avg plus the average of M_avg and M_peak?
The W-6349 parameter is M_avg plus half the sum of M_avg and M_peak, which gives 183.7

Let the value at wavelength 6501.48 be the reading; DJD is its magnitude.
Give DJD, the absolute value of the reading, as 89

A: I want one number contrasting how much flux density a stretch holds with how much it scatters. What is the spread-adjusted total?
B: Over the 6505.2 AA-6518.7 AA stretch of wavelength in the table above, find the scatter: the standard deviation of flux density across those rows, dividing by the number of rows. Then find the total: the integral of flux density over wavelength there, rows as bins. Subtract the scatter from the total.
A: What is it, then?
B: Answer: 1166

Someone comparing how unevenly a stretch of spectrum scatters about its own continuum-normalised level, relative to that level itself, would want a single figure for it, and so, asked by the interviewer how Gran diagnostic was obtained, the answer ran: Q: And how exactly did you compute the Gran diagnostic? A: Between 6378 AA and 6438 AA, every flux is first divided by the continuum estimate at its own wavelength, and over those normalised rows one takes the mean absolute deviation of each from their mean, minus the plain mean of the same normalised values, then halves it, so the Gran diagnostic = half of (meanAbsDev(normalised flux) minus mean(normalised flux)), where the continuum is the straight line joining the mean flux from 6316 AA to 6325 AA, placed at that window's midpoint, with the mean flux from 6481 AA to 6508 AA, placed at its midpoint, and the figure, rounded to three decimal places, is -0.506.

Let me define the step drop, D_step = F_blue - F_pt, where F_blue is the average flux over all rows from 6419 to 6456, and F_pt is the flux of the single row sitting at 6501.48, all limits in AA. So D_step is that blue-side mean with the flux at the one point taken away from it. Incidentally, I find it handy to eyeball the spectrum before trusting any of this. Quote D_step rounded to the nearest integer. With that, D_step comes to 4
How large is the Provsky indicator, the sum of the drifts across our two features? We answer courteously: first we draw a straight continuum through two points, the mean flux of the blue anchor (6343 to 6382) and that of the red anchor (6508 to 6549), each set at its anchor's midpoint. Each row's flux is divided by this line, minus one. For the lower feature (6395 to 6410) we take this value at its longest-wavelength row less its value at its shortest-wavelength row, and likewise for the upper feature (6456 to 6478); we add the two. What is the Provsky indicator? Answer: -0.0165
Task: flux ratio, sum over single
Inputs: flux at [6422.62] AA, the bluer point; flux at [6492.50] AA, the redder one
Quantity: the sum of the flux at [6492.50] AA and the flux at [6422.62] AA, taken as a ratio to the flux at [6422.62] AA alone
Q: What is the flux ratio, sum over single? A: 1.98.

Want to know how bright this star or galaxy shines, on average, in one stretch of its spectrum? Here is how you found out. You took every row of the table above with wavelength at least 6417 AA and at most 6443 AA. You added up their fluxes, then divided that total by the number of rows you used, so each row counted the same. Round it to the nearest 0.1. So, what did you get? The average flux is 93.2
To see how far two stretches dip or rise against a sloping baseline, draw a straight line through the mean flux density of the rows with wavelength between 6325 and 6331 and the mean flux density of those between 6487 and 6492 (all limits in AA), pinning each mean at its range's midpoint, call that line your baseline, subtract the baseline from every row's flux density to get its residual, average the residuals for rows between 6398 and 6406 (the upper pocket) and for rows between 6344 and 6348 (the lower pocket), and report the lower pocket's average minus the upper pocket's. -4.1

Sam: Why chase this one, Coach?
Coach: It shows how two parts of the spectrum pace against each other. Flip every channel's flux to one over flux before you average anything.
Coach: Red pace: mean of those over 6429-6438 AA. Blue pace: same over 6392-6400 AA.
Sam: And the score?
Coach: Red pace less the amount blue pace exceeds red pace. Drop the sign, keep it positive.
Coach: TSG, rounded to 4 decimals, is 0.0108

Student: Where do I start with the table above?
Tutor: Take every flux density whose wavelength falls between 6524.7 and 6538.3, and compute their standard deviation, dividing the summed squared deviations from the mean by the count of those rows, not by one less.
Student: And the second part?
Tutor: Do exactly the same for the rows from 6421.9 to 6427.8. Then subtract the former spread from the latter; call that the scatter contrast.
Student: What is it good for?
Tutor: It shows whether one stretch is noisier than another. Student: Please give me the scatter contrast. -2.5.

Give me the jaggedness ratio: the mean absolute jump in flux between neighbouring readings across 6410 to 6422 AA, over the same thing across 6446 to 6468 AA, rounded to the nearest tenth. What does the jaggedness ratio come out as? 2.7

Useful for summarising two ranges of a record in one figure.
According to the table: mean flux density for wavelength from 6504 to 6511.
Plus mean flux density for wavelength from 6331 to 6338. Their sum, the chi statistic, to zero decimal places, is 181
